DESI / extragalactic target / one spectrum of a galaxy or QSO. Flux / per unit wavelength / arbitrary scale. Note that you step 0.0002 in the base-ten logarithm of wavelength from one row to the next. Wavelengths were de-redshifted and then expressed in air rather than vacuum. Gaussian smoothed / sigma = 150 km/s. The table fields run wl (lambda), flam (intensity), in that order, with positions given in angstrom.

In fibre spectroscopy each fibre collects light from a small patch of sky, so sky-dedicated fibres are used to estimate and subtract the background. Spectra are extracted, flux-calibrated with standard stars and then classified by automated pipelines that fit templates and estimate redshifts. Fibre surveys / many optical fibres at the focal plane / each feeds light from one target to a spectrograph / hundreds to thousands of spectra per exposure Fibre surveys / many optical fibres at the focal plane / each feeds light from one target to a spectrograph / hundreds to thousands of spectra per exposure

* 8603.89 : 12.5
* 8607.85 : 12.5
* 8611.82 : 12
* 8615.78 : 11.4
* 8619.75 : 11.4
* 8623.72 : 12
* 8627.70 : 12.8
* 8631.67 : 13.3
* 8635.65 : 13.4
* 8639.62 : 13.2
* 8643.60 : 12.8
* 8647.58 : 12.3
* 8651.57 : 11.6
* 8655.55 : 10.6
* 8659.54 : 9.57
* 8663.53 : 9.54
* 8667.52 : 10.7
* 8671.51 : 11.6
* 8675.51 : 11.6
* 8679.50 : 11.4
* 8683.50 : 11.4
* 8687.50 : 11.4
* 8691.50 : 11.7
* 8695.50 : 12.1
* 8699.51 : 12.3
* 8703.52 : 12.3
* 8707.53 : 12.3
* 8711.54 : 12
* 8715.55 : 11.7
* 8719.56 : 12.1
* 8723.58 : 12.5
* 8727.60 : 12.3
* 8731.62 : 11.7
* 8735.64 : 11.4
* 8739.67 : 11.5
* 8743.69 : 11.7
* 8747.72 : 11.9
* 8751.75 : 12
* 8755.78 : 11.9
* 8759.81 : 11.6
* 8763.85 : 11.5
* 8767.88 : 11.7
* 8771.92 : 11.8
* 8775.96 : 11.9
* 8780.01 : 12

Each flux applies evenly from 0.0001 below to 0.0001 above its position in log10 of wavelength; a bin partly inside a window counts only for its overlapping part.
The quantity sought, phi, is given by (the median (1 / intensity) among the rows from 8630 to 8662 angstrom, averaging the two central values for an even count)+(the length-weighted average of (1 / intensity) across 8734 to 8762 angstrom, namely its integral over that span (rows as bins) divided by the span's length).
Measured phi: 0.165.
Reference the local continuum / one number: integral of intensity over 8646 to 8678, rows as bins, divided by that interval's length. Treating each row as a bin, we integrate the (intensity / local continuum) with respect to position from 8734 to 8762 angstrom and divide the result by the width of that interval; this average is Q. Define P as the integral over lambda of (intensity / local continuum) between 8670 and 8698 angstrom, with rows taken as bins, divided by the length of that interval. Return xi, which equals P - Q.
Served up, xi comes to -0.01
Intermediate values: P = 1.06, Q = 1.07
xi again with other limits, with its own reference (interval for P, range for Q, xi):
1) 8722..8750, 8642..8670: 0.08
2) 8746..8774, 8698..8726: -0.04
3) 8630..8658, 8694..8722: 0.03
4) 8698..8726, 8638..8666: 0.08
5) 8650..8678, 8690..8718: -0.12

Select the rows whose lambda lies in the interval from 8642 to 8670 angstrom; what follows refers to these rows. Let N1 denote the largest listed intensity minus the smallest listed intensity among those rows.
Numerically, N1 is 3.26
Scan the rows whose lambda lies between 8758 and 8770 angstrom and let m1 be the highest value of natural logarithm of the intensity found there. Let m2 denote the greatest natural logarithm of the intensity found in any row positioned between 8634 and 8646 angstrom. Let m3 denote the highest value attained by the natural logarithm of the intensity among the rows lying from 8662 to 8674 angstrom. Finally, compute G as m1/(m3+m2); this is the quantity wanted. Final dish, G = 0.487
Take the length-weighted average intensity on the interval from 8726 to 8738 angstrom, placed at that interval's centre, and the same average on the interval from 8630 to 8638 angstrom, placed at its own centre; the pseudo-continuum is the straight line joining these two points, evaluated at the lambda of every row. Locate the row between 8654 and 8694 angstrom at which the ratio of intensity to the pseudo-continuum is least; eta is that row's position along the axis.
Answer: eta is 8659.54 angstrom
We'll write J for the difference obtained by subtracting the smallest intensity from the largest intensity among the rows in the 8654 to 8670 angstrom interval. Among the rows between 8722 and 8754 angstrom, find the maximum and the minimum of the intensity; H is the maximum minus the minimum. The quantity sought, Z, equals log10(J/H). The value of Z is 0.02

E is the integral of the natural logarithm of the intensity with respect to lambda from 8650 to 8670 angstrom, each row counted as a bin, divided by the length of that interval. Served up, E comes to 2.34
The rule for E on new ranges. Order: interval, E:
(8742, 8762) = 2.47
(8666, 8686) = 2.43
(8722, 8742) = 2.47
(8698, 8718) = 2.49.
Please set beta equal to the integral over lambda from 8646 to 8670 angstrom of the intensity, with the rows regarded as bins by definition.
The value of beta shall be 257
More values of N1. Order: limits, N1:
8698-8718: 0.60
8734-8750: 0.50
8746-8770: 0.50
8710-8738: 1.10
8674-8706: 0.90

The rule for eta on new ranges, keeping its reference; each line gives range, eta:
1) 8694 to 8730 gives 8715.55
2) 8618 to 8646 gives 8619.75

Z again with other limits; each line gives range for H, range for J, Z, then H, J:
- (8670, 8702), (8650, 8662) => 0.35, 0.9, 2.0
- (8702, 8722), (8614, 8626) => 0.00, 0.6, 0.6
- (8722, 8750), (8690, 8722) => -0.26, 1.1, 0.6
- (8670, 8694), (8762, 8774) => 0.00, 0.3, 0.3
